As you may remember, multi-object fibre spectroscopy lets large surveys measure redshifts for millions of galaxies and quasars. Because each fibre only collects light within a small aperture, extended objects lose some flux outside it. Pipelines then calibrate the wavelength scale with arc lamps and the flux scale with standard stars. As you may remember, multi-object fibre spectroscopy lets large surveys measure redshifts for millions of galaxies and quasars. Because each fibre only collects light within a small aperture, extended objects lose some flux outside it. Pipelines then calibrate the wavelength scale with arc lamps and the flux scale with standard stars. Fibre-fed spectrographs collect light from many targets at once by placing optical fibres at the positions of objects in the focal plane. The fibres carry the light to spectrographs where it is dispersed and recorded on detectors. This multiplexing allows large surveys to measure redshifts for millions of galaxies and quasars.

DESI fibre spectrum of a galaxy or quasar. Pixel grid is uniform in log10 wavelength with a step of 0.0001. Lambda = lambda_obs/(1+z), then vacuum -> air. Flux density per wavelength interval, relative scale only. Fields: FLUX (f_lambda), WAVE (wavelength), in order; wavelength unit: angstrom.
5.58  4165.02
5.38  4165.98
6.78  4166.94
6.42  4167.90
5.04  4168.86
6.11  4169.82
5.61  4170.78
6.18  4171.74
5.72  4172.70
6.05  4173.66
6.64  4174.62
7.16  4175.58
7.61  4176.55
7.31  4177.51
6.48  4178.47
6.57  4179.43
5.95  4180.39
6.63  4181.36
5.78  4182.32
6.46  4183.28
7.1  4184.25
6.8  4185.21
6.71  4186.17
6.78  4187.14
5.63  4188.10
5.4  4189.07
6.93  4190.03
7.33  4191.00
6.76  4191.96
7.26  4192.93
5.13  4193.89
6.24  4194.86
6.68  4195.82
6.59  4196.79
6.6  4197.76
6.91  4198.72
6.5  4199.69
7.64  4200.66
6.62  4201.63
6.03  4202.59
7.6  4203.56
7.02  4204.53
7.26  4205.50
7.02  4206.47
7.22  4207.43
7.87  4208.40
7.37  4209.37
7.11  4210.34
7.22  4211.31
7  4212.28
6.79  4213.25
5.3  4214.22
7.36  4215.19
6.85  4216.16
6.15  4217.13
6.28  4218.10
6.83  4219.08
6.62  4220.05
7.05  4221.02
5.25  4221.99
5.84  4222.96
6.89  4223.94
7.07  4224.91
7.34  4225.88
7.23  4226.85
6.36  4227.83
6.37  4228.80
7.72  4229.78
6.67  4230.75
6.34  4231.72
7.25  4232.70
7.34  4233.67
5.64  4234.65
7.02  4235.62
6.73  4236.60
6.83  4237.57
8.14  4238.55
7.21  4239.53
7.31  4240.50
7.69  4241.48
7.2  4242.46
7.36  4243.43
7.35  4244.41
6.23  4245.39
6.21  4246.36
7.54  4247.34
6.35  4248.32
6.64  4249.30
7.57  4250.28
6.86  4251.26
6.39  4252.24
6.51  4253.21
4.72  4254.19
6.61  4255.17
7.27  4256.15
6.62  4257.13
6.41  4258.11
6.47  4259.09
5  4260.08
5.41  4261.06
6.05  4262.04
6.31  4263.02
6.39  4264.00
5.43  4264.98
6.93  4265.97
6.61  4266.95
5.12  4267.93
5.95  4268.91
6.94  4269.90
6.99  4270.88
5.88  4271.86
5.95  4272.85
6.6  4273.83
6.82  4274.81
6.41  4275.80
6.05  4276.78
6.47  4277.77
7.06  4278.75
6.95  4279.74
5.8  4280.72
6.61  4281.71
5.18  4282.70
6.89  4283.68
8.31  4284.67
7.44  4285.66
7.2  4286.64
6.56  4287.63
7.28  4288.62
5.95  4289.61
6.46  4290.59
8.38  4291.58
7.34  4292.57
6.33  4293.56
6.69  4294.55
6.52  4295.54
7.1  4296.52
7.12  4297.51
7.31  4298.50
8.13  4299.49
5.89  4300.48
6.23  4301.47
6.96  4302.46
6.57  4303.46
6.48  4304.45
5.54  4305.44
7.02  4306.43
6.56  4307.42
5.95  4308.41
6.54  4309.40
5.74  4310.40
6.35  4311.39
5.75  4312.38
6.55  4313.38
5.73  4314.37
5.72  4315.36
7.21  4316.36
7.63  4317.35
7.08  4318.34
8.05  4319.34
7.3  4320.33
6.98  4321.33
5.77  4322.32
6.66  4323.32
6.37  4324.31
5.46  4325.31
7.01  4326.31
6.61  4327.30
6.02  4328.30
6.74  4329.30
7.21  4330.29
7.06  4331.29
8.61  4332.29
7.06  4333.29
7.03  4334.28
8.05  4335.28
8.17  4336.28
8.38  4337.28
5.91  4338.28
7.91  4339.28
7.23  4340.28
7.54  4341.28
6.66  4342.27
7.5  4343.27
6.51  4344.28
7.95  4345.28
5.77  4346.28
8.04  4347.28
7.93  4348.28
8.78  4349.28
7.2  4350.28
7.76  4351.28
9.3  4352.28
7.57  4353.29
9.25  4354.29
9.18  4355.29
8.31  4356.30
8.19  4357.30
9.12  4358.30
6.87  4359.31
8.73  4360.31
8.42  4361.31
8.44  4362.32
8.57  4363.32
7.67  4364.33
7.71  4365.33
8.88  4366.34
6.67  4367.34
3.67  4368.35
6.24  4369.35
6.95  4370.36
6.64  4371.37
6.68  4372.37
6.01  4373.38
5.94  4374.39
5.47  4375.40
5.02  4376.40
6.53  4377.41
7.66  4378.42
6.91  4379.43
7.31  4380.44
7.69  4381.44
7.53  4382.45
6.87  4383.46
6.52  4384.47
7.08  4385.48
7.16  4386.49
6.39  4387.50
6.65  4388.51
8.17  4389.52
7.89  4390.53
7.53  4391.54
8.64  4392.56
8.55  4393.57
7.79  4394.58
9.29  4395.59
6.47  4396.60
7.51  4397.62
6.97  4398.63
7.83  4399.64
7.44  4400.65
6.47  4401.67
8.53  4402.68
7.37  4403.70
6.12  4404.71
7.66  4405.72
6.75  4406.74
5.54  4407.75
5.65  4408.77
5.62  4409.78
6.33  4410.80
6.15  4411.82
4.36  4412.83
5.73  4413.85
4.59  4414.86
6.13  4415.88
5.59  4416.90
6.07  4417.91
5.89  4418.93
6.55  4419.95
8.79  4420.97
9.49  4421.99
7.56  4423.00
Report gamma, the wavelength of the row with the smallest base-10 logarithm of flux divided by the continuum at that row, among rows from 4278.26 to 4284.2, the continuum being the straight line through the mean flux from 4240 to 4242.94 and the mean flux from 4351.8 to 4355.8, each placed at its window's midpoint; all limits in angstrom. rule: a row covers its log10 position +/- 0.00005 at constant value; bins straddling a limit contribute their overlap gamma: 4282.70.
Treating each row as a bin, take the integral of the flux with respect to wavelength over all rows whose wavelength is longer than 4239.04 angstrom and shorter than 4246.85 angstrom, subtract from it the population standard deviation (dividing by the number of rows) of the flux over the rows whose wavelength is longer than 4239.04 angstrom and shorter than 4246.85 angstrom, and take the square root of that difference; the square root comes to 7.40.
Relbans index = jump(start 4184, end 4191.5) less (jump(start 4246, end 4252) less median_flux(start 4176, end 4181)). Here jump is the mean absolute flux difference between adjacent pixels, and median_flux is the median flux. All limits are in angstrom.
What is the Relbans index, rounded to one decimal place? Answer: 6.2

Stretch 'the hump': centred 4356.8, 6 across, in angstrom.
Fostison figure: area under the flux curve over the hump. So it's 51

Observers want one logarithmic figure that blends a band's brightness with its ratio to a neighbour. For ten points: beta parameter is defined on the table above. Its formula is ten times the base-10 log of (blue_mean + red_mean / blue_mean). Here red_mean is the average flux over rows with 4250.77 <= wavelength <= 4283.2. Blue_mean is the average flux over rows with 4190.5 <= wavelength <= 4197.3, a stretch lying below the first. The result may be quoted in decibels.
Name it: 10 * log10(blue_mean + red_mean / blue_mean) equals 8.76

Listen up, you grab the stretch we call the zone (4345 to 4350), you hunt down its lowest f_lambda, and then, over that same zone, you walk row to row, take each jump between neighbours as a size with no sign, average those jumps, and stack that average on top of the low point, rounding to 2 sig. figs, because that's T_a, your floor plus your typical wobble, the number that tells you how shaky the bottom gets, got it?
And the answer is 7.1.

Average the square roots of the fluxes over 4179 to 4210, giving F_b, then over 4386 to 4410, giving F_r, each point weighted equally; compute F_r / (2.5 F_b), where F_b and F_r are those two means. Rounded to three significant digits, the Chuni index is 0.416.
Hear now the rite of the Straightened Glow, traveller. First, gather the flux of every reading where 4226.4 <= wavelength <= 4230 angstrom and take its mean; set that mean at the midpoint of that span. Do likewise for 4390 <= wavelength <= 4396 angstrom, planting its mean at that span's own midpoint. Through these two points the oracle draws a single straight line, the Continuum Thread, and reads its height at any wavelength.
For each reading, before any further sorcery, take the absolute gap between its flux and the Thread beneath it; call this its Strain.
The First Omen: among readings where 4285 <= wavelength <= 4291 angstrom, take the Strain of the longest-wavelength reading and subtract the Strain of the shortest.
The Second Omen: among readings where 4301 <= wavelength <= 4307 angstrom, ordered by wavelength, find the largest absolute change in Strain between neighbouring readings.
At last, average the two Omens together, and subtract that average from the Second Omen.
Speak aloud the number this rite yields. 0.3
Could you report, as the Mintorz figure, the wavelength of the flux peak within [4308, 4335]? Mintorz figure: 4332.29 angstrom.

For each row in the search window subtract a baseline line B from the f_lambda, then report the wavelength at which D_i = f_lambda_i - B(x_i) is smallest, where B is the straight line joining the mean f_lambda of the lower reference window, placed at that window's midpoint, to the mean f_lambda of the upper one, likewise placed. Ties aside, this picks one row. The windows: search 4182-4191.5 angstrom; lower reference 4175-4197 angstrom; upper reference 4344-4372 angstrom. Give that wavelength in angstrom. 4189.07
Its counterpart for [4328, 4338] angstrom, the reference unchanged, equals 4328.30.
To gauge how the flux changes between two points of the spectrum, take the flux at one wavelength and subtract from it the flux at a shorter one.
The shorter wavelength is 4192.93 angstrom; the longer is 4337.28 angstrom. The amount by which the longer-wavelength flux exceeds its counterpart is 1.1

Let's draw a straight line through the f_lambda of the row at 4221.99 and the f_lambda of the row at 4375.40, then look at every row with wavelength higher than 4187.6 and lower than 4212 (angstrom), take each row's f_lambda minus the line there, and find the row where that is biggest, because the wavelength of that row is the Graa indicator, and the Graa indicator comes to 4208.40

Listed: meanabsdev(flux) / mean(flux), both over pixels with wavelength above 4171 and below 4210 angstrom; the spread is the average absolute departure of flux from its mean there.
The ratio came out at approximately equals 0.074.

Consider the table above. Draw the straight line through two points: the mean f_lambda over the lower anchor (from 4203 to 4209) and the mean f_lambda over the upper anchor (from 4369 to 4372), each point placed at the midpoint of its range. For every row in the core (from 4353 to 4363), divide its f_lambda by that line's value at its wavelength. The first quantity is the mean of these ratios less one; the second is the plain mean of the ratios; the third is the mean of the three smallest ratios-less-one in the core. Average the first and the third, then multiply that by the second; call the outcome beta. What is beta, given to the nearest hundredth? 0.25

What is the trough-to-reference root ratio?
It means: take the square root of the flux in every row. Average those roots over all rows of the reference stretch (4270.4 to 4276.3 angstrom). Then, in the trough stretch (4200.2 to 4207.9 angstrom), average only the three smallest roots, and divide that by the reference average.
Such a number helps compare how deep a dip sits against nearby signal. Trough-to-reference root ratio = 1.01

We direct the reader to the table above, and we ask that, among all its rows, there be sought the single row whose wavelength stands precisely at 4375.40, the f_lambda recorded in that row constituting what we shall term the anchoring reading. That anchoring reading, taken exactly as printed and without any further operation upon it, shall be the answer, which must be 5.47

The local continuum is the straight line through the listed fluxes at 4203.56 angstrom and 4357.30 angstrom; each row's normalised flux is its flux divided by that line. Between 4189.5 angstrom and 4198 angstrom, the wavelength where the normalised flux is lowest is 4193.89 angstrom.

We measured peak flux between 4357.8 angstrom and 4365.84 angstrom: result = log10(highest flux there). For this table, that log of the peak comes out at 0.96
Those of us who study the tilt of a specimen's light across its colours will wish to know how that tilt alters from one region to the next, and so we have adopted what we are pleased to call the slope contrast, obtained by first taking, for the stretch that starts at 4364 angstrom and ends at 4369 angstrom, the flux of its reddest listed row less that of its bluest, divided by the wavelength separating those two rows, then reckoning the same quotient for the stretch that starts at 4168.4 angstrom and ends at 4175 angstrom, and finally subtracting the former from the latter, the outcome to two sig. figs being 1.3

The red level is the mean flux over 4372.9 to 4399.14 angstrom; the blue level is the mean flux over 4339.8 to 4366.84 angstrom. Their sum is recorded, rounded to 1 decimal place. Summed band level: 15.1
